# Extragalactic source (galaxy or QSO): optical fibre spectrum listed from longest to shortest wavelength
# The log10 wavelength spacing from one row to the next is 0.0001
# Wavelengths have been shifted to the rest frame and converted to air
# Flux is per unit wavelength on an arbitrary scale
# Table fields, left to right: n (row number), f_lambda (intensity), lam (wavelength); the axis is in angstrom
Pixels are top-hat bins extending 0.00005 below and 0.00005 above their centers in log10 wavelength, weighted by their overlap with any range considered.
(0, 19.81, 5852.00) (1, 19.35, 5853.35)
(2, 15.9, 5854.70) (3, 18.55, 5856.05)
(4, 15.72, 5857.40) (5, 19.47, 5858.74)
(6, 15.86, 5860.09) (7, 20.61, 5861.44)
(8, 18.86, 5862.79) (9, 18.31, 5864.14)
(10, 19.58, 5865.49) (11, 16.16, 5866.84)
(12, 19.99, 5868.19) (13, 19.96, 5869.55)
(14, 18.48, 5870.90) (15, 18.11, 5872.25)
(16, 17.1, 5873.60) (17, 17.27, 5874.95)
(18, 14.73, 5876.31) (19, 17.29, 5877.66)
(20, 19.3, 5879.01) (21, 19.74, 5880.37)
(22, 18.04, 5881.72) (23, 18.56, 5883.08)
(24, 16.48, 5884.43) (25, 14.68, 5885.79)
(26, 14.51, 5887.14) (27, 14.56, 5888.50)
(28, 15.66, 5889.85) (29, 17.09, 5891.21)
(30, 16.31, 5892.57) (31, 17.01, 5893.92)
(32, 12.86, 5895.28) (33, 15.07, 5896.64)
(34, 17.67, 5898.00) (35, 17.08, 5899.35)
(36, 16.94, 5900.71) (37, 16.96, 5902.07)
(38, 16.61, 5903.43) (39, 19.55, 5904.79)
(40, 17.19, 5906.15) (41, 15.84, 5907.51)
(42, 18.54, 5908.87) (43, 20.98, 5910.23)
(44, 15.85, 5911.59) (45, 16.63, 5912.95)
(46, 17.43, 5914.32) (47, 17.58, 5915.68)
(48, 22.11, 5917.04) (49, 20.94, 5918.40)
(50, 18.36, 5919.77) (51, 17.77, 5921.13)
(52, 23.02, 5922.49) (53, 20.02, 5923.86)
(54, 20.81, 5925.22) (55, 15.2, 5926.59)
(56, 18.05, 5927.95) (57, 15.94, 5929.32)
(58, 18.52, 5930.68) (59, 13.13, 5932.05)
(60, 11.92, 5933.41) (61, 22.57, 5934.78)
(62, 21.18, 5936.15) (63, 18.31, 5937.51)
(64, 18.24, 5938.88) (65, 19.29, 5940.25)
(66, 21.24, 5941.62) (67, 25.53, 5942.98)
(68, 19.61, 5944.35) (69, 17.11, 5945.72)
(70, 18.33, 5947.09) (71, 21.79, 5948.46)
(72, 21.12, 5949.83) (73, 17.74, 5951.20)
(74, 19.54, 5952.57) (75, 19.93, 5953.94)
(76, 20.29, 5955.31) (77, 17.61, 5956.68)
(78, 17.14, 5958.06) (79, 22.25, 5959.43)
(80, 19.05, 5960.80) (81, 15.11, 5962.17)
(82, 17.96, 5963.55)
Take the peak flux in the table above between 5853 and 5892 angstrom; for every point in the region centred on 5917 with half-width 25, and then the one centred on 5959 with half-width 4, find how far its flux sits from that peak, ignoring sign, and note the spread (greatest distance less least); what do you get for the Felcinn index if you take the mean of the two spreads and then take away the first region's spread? -1.7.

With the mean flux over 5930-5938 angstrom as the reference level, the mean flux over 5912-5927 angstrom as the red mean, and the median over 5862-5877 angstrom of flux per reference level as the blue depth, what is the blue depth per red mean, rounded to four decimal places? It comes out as 0.0545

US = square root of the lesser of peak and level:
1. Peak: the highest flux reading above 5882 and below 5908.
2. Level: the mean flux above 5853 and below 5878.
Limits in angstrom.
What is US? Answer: 4.24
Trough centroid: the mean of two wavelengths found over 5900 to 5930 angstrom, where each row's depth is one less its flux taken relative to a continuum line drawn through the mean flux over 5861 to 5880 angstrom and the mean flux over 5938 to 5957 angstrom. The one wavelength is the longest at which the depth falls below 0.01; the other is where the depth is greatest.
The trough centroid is 5925.9 angstrom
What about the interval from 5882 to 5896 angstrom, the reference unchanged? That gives 5889.2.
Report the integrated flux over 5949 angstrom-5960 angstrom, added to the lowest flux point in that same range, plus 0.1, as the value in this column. 231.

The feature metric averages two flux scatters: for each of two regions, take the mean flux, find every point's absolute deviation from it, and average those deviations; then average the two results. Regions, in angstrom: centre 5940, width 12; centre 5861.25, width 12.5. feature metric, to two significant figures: 1.8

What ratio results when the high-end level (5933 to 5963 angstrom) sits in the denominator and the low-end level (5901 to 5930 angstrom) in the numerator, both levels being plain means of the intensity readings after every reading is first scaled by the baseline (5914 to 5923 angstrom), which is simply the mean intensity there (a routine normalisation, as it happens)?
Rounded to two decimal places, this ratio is 0.95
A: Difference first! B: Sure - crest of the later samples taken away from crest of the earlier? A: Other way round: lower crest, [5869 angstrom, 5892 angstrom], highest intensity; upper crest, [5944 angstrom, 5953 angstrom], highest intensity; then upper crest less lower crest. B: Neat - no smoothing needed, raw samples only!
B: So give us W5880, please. 1.8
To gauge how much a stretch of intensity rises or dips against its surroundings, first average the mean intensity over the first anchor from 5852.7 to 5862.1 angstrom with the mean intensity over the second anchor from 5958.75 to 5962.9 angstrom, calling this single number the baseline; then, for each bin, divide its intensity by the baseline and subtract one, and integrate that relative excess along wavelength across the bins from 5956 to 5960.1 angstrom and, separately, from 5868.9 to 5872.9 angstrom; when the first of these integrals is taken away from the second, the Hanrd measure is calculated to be 0.0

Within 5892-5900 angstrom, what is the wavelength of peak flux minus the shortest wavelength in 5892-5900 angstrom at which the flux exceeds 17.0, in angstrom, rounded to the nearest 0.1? 4.1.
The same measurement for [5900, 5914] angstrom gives 5.4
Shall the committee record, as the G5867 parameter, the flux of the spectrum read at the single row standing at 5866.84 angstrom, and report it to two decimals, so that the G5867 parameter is 16.16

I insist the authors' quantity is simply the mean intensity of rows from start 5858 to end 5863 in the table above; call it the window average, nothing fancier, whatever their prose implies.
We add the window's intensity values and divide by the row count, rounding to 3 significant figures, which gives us 18.7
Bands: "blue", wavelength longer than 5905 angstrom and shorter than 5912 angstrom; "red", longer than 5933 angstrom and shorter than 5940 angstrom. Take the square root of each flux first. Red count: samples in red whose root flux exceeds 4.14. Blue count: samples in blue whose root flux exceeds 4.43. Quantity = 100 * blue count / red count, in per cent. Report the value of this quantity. 25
